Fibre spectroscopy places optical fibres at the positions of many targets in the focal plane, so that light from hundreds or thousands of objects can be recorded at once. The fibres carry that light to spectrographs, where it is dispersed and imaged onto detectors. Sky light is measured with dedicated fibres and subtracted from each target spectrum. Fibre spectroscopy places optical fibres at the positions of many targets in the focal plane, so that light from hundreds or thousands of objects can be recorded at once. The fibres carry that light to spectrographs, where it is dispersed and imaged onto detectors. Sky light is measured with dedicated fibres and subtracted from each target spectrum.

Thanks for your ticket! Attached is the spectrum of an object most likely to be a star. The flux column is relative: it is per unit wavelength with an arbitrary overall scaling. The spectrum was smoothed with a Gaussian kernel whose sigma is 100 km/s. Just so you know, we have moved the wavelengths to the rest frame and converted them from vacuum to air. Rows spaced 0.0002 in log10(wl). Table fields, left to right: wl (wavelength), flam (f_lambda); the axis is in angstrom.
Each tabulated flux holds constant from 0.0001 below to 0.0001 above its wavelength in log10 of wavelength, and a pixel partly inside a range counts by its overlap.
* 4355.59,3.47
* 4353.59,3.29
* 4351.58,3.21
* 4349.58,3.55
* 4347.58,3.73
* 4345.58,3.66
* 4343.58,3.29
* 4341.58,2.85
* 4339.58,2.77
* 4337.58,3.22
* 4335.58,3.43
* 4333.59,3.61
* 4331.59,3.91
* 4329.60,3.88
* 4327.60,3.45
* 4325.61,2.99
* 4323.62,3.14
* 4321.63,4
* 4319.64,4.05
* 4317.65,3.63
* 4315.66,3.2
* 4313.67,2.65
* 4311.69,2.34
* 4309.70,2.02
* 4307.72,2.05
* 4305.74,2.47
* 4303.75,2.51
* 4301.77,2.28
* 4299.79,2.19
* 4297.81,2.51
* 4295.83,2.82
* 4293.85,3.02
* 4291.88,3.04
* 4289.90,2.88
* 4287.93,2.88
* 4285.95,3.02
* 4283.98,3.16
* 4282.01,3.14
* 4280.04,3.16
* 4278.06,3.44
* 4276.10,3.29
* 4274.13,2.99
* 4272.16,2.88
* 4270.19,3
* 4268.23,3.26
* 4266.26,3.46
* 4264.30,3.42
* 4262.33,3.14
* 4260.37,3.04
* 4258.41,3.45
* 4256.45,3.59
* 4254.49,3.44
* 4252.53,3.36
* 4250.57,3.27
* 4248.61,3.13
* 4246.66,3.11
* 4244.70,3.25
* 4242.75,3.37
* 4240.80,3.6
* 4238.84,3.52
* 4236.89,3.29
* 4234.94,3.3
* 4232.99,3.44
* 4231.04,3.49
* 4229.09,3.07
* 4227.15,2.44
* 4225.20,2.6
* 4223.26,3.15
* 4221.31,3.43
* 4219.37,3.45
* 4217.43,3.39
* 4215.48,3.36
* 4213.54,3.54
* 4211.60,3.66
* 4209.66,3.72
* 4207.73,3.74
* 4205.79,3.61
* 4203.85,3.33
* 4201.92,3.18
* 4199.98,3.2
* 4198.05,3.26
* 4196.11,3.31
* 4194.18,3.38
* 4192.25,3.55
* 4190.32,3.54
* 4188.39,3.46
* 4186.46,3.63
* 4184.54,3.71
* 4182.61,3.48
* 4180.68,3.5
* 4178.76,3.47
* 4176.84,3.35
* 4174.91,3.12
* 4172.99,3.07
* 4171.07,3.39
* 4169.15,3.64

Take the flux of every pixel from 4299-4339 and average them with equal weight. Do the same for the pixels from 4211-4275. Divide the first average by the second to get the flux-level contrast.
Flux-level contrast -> 0.93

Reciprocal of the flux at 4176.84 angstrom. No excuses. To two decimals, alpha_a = 0.30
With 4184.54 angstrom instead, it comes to 0.27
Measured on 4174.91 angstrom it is 0.32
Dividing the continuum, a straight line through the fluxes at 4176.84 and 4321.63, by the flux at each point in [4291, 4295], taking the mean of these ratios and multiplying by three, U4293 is 3.8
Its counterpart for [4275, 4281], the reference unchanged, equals 3.5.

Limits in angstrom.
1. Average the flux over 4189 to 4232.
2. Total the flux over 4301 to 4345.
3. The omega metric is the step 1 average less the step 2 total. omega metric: -64.4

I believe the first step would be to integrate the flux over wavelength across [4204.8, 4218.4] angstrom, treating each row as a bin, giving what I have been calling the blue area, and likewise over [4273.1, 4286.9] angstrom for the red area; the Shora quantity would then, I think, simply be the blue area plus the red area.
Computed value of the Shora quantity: 92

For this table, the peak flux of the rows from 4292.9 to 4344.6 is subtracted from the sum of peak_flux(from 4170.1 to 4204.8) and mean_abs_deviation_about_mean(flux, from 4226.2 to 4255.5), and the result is -0.2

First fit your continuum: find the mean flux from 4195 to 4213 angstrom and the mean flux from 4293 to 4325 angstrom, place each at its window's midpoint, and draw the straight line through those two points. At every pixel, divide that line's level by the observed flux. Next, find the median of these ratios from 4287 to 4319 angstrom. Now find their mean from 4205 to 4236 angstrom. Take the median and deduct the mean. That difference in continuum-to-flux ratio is 0.073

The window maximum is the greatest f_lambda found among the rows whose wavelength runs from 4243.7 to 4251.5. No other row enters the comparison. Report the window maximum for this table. 3.27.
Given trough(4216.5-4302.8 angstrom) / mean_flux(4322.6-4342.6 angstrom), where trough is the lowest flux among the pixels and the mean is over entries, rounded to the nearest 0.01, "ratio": 0.66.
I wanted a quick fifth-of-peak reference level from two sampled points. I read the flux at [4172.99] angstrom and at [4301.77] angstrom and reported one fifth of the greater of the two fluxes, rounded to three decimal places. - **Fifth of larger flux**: 0.614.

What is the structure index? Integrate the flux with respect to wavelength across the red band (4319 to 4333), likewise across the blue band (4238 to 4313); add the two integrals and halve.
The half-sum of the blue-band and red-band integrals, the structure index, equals 138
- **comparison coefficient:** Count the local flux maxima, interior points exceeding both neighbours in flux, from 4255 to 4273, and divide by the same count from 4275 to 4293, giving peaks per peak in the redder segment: 0.50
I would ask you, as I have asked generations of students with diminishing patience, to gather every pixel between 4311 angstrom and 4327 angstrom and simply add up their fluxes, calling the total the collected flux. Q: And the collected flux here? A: 26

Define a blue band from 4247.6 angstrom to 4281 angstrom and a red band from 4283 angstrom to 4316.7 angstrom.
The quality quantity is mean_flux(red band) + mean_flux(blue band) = 5.90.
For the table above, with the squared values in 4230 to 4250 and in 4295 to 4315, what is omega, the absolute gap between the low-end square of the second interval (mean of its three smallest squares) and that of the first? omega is 5.7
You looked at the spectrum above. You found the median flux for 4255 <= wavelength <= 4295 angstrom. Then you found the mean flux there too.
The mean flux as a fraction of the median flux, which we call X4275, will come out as 1.01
